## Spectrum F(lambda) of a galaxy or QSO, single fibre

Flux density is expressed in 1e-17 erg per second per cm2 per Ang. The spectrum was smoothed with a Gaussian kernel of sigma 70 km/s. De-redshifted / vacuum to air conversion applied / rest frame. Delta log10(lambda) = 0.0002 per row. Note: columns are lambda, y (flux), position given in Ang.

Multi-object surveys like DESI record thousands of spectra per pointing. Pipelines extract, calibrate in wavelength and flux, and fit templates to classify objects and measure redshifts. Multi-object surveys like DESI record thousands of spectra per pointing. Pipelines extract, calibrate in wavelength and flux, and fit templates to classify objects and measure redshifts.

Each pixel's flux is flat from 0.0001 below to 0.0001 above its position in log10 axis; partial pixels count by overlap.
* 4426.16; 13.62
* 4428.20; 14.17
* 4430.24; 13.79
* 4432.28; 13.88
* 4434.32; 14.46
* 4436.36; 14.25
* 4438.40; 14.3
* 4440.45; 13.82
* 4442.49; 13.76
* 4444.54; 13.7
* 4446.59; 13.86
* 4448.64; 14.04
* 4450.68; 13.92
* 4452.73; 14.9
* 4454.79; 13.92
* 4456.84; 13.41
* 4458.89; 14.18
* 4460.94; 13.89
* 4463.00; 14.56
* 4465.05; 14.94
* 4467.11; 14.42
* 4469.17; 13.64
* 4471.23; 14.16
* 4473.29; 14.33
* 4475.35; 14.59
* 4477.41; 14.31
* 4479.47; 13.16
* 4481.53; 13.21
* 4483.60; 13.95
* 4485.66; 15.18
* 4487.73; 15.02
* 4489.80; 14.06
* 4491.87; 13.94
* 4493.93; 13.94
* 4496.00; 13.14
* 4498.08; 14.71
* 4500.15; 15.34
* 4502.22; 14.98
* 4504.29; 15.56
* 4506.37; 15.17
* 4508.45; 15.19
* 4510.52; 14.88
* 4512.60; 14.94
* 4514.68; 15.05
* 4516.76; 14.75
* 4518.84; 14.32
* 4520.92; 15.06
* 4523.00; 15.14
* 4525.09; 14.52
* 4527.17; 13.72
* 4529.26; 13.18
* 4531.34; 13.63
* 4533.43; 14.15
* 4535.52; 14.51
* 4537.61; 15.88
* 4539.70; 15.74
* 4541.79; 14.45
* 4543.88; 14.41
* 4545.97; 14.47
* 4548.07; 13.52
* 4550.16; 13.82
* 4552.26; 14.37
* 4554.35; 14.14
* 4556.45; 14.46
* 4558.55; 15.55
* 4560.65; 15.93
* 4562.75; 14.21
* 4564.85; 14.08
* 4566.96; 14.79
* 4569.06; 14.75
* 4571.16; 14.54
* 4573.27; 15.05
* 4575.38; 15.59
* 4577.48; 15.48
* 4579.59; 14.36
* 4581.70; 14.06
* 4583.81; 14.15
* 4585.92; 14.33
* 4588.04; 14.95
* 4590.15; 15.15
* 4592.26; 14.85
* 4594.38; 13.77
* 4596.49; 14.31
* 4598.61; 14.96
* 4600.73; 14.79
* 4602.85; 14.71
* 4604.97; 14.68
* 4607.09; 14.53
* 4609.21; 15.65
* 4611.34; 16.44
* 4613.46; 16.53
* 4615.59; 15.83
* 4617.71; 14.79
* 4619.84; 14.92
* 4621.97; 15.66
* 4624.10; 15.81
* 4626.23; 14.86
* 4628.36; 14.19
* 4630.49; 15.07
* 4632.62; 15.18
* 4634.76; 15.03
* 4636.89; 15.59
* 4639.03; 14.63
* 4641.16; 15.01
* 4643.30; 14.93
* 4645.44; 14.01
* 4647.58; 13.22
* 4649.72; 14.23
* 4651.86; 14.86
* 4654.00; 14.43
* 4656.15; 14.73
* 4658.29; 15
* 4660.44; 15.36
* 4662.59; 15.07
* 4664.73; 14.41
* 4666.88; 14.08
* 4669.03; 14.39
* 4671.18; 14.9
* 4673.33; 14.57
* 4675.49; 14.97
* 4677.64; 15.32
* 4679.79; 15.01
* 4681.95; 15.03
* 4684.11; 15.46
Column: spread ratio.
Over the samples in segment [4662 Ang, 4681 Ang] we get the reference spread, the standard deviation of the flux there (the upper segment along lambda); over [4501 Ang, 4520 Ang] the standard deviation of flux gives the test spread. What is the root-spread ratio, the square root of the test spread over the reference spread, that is 0.92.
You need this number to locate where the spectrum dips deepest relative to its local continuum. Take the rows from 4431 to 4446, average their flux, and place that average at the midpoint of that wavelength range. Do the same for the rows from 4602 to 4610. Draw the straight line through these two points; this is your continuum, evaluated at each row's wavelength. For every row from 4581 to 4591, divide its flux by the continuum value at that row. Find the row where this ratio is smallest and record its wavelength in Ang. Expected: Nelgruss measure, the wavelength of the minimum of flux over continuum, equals 4581.70 Ang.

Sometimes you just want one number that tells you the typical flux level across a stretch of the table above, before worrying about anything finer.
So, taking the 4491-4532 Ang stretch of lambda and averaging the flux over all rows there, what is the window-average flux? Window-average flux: 14.6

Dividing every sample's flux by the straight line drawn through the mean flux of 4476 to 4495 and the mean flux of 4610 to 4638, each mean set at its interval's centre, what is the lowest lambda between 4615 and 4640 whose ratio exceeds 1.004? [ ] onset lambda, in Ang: 4615.59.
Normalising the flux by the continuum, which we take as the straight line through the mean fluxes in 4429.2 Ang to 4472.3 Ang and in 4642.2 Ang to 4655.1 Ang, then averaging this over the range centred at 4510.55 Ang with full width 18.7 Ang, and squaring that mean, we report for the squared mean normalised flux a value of 1.12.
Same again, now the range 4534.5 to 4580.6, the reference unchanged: 1.08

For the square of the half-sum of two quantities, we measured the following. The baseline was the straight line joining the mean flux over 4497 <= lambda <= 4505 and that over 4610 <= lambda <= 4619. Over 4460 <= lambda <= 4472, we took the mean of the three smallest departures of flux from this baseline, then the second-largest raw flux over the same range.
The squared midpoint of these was 46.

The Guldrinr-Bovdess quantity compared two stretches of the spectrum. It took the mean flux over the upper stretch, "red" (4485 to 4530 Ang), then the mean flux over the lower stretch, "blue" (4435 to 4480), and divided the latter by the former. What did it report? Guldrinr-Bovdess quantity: 0.964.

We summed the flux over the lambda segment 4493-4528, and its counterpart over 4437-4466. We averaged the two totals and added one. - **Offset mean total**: 225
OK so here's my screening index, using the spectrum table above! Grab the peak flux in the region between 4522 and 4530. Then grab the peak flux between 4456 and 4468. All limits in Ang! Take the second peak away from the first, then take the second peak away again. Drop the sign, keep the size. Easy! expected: 14.7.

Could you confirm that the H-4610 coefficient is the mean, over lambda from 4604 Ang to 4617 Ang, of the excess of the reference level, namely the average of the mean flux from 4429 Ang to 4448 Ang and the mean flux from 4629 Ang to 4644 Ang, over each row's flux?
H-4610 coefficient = -1.1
